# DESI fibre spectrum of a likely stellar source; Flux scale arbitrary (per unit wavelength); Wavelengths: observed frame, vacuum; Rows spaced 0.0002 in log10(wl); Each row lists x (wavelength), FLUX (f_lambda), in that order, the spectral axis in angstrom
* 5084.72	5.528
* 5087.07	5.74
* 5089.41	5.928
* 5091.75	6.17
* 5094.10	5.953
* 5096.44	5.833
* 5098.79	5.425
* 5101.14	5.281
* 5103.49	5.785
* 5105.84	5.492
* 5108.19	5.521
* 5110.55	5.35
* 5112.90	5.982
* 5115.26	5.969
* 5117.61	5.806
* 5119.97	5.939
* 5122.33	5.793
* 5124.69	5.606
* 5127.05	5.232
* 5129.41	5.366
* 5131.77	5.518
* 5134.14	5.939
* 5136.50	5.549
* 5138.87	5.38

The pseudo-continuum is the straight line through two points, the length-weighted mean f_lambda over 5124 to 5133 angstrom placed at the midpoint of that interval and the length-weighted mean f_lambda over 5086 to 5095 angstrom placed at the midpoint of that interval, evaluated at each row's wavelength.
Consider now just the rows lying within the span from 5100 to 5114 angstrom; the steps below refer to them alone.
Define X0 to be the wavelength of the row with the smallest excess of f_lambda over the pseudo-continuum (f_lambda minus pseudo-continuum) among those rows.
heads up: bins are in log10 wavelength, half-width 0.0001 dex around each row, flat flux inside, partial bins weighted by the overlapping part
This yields 5101.14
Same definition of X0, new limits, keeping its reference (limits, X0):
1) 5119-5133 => 5127.05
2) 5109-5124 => 5110.55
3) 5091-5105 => 5101.14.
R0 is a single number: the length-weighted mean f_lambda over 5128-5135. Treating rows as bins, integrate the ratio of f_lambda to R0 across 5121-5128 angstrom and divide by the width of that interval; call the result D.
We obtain 1.00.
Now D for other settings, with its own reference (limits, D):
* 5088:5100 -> 1.05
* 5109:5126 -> 1.03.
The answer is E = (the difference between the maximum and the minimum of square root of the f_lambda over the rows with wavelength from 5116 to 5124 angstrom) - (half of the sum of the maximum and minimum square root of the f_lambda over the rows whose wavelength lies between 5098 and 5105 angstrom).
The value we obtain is -2.32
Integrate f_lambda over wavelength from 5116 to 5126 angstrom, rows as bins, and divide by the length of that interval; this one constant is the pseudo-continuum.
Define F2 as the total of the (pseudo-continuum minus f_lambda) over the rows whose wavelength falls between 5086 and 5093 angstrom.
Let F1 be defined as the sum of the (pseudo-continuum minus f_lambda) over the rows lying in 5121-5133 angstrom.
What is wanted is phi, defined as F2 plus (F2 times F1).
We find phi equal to -1.2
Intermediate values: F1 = 1.4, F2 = -0.47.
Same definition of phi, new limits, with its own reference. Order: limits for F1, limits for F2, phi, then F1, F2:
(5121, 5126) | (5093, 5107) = 1.1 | 0.2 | 0.96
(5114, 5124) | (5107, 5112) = 0.5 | -0.4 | 0.70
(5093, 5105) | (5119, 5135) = 1.9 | 0.7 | 1.12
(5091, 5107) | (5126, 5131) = 1.5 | 0.6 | 0.98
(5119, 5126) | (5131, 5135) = 0.1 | 0.0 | 0.12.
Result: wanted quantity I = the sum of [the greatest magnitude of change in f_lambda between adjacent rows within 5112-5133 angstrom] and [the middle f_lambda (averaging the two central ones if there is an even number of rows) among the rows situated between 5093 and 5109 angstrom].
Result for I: 5.9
